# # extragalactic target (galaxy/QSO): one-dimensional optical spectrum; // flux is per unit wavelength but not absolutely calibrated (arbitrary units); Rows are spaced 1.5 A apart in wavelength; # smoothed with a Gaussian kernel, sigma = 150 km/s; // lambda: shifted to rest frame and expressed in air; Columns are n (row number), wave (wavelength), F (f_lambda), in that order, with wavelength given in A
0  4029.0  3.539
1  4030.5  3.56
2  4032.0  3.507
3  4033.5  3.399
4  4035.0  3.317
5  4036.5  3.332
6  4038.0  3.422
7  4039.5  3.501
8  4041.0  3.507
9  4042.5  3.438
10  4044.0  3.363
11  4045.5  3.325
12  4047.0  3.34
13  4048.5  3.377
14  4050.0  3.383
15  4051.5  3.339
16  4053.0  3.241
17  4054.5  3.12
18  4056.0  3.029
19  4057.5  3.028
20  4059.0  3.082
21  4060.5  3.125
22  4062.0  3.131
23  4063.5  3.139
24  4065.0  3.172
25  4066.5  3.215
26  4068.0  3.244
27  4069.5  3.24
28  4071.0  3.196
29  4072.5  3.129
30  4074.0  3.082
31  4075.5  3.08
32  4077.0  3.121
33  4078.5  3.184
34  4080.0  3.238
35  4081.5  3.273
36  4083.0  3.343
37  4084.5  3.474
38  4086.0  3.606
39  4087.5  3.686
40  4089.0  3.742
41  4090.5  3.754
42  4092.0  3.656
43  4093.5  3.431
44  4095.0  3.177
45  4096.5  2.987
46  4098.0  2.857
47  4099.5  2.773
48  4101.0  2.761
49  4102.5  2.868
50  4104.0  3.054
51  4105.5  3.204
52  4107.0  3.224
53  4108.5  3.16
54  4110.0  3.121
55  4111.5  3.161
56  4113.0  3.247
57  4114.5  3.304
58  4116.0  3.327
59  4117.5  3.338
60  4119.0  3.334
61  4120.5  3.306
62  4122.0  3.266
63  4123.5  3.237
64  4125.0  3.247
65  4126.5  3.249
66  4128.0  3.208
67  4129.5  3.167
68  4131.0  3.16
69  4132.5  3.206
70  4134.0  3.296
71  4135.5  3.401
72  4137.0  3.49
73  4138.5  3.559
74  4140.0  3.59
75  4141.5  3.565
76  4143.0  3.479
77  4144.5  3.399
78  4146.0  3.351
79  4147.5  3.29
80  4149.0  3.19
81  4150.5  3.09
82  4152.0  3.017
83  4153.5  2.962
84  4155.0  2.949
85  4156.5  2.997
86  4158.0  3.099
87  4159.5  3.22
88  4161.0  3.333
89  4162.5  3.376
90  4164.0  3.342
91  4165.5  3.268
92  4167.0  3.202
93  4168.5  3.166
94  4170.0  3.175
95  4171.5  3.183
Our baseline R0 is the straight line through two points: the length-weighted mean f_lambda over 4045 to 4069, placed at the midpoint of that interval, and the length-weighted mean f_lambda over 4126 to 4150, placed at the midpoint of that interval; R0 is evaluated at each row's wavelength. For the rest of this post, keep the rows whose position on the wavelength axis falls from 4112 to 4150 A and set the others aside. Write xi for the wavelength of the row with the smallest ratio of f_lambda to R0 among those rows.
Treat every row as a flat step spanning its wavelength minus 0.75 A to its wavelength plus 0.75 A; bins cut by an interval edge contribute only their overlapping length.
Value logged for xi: 4149.0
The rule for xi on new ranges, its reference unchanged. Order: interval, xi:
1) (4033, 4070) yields 4057.5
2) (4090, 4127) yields 4101.0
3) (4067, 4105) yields 4101.0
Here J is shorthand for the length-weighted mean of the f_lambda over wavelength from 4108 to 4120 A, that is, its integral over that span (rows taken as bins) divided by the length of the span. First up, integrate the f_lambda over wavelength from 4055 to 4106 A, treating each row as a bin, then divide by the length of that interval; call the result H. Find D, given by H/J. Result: 0.986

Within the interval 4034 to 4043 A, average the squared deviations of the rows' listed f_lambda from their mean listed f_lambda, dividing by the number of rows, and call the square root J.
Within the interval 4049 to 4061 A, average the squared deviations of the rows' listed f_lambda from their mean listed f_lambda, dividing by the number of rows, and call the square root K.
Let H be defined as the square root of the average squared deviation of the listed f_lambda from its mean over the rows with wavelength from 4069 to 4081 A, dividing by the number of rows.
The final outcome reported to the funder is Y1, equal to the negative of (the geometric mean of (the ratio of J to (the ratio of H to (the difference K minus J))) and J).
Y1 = -0.07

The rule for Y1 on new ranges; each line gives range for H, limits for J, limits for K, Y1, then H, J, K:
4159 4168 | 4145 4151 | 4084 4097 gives -0.15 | 0.065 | 0.10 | 0.251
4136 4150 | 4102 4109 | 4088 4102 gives -0.19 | 0.129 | 0.13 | 0.393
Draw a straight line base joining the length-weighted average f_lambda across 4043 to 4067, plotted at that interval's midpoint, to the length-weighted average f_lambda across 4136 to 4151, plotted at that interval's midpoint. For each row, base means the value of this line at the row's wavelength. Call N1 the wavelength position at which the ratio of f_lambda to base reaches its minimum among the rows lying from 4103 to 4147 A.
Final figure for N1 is 4104.0 A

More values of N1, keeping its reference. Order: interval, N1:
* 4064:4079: 4075.5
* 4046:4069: 4057.5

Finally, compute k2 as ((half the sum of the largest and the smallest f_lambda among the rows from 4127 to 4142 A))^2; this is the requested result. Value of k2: 11.4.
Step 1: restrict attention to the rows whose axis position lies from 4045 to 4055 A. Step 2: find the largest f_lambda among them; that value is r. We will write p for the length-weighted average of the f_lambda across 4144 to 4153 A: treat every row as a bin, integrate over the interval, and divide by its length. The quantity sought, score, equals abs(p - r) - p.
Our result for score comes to -3.0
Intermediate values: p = 3.21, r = 3.383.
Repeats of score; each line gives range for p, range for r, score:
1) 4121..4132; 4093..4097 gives -3.0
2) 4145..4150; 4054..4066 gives -3.2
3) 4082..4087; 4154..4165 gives -3.4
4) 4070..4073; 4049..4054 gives -3.0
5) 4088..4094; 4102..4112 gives -3.2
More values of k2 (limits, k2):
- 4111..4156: 10.7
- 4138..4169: 10.7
